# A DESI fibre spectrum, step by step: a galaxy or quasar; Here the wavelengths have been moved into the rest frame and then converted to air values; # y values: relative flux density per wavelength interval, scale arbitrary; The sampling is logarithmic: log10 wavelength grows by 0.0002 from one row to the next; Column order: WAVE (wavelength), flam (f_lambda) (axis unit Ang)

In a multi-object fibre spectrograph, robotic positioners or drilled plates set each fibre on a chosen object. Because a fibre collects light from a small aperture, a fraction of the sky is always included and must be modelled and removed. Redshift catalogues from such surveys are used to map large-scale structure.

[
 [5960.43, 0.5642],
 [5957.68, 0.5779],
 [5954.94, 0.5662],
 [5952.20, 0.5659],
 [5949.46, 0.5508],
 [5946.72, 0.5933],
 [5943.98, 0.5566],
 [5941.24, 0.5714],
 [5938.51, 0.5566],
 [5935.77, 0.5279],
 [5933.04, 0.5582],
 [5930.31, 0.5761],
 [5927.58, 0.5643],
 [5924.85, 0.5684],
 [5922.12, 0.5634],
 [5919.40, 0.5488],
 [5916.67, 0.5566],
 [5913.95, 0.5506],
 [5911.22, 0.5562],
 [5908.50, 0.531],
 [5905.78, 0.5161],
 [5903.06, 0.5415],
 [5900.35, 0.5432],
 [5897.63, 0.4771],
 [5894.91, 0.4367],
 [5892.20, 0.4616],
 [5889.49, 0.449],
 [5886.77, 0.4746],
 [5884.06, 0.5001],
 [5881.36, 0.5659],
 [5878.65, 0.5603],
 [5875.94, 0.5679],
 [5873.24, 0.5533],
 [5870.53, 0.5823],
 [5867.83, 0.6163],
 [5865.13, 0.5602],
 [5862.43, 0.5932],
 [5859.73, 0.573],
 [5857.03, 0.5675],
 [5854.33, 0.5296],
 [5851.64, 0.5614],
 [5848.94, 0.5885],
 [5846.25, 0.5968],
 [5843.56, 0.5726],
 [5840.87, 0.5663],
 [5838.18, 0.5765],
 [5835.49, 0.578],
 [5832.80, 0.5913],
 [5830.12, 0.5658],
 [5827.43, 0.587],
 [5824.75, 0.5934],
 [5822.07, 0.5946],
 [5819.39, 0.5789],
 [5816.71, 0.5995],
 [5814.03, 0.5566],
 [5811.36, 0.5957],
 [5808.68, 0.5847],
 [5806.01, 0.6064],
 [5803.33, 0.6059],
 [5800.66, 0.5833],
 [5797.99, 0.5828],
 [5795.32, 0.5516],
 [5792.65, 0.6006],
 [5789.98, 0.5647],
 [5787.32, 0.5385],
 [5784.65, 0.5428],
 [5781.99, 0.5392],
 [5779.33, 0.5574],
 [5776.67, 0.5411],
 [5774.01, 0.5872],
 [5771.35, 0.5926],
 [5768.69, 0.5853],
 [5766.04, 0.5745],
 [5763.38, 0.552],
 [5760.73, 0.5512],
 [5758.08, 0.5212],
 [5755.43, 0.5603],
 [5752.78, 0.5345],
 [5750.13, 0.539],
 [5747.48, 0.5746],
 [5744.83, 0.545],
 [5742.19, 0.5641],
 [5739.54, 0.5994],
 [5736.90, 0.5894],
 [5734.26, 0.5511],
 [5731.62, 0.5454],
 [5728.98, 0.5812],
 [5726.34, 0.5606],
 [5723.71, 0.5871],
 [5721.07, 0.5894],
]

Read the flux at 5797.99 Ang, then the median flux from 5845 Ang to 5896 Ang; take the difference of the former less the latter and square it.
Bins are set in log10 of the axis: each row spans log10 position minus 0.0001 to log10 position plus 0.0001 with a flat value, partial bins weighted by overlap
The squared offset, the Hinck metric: 0.0005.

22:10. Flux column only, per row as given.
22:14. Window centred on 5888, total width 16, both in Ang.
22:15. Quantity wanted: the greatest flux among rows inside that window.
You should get 0.5659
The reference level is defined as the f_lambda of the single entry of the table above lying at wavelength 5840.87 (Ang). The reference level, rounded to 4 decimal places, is 0.5663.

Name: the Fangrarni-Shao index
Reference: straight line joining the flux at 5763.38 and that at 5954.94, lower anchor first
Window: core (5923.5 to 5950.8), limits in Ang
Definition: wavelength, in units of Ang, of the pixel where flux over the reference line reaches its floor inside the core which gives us 5935.77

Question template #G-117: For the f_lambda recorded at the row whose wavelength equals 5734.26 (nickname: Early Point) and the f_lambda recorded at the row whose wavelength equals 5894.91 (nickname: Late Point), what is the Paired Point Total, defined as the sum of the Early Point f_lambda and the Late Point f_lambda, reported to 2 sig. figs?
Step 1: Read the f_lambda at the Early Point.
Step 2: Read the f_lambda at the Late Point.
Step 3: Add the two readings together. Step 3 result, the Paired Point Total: 0.99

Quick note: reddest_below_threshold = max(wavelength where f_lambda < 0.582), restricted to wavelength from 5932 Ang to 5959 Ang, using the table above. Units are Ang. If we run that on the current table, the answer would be 5957.68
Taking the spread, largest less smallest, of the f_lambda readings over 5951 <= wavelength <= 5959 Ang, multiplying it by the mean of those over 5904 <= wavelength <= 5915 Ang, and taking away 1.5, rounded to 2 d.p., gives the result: -1.49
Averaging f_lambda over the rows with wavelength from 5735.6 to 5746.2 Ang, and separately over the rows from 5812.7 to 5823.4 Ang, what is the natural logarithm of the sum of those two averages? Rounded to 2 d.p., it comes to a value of 0.15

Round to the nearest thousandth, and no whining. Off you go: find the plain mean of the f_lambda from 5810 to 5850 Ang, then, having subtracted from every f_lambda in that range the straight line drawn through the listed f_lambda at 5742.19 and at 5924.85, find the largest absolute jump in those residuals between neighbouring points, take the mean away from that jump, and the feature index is -0.540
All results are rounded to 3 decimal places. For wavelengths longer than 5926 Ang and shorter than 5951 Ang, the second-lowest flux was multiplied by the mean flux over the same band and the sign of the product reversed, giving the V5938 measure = -0.309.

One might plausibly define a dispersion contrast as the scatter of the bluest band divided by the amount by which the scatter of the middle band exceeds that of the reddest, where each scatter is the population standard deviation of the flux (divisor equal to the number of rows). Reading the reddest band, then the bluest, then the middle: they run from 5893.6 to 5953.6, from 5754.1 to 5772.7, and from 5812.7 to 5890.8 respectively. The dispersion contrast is 8.1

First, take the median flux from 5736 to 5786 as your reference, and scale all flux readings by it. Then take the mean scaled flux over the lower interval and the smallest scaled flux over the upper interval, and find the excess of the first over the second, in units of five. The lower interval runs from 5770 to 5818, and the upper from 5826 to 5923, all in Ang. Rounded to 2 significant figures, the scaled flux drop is 0.049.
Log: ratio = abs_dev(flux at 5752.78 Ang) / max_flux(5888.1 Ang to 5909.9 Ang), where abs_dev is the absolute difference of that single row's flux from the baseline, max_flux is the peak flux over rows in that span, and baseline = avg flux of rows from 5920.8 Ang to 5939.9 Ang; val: 0.046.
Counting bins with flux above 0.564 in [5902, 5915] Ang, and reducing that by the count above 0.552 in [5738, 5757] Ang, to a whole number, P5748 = -4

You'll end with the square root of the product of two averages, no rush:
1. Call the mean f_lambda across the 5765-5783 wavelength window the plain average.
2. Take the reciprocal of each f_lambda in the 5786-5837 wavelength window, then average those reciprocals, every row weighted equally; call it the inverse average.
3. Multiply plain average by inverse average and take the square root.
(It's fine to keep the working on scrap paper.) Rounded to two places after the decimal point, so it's 0.99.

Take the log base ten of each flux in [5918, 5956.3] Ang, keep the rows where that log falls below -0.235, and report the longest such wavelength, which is 5954.94 Ang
